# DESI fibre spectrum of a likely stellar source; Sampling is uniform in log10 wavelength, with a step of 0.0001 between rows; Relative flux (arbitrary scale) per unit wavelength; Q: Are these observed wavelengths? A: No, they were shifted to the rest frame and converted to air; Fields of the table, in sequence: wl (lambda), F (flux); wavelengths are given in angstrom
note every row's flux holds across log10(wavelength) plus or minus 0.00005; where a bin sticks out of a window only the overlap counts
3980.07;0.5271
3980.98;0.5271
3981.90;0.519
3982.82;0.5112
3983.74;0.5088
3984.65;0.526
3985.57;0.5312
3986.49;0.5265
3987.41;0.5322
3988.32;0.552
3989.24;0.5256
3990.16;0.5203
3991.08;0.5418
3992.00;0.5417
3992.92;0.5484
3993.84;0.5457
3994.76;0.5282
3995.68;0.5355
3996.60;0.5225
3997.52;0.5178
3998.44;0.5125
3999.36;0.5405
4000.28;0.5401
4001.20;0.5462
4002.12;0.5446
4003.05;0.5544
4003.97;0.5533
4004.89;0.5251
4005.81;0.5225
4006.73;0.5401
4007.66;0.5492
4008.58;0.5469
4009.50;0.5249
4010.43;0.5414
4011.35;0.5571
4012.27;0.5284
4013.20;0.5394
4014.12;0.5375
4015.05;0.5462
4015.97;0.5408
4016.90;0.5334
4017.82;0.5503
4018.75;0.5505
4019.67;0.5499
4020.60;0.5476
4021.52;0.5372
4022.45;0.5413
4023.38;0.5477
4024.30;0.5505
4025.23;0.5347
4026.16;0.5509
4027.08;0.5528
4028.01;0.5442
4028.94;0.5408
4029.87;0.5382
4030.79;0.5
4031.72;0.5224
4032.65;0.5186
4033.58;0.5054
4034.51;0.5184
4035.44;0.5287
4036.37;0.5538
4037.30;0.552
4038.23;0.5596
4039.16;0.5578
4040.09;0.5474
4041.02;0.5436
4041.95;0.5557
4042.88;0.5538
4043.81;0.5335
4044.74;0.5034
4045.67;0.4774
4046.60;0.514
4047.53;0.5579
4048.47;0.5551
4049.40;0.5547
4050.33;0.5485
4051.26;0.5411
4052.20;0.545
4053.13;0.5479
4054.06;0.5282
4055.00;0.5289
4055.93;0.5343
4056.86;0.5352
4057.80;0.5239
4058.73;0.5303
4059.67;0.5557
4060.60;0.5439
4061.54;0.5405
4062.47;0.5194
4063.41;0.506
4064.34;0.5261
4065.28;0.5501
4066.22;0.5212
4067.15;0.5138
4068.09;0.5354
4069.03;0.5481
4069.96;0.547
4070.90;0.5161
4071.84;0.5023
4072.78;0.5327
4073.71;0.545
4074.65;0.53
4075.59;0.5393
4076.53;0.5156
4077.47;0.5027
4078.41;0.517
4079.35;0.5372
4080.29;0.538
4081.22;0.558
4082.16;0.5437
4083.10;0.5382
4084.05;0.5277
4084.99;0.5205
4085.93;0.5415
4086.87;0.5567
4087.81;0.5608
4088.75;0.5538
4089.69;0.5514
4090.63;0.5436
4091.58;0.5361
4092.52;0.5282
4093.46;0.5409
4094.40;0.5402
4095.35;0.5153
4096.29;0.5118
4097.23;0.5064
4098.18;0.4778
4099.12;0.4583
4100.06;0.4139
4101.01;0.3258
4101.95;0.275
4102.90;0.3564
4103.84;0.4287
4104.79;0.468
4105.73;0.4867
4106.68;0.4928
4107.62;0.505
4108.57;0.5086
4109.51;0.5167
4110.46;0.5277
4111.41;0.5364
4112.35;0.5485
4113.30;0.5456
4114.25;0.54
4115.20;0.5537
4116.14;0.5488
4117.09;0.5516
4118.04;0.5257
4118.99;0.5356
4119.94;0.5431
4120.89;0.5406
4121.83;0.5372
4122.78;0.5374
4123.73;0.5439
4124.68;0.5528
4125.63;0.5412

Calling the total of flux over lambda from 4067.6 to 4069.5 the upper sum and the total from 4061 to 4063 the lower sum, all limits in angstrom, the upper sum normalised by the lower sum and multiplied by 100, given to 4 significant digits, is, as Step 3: 102.2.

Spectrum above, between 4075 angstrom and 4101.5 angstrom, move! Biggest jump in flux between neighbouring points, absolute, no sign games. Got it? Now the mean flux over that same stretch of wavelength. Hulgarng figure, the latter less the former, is 0.430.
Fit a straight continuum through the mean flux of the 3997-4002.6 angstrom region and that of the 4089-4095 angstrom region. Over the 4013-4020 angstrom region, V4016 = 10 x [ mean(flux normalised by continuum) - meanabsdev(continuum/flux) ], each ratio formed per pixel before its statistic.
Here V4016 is 10.1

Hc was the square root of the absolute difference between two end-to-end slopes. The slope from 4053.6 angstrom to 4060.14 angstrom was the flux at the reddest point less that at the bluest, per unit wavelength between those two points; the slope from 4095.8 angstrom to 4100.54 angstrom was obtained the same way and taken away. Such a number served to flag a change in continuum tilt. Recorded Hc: 0.176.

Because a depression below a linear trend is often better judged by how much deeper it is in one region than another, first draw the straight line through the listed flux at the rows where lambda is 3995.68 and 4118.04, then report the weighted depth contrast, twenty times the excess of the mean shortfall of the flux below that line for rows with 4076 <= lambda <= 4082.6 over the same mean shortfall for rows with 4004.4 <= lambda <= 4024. 0.11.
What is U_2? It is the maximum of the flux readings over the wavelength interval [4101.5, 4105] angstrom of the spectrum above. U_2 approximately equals 0.468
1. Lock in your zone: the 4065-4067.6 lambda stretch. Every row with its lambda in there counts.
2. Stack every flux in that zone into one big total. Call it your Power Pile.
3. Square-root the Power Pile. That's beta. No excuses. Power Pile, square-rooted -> 1.26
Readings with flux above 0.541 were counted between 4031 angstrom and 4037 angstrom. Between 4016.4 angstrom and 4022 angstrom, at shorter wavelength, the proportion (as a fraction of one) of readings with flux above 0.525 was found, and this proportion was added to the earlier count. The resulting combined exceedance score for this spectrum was 2.0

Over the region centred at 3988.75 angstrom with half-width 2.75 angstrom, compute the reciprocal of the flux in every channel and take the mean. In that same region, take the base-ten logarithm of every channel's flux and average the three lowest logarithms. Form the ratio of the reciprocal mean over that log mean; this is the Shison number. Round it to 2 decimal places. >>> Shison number -6.69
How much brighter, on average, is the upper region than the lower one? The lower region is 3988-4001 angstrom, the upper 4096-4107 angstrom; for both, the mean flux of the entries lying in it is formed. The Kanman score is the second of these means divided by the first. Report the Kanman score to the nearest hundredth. 0.81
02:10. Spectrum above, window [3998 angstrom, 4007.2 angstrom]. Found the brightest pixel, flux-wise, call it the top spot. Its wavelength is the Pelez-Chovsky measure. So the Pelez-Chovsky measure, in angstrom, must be 4003.05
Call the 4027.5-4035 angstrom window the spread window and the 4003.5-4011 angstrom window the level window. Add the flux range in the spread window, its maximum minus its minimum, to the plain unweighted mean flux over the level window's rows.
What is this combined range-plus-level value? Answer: 0.58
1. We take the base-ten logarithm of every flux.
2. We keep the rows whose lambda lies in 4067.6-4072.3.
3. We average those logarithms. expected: -0.276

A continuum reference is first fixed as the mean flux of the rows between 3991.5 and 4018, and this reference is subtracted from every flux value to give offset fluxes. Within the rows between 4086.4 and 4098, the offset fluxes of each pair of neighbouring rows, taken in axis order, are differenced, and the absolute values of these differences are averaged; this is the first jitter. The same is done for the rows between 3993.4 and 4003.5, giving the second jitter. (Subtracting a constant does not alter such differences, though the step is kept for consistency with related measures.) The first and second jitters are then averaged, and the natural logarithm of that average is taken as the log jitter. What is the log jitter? -4.8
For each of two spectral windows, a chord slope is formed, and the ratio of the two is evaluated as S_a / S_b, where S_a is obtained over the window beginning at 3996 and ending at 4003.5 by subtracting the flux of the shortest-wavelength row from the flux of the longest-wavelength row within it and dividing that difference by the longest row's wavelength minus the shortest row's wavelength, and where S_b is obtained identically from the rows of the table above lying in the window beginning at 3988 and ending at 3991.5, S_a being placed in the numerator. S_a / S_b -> -1.3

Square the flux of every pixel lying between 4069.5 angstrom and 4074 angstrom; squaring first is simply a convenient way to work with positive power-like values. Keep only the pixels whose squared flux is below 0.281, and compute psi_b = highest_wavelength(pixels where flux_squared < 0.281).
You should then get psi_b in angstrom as 4071.84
